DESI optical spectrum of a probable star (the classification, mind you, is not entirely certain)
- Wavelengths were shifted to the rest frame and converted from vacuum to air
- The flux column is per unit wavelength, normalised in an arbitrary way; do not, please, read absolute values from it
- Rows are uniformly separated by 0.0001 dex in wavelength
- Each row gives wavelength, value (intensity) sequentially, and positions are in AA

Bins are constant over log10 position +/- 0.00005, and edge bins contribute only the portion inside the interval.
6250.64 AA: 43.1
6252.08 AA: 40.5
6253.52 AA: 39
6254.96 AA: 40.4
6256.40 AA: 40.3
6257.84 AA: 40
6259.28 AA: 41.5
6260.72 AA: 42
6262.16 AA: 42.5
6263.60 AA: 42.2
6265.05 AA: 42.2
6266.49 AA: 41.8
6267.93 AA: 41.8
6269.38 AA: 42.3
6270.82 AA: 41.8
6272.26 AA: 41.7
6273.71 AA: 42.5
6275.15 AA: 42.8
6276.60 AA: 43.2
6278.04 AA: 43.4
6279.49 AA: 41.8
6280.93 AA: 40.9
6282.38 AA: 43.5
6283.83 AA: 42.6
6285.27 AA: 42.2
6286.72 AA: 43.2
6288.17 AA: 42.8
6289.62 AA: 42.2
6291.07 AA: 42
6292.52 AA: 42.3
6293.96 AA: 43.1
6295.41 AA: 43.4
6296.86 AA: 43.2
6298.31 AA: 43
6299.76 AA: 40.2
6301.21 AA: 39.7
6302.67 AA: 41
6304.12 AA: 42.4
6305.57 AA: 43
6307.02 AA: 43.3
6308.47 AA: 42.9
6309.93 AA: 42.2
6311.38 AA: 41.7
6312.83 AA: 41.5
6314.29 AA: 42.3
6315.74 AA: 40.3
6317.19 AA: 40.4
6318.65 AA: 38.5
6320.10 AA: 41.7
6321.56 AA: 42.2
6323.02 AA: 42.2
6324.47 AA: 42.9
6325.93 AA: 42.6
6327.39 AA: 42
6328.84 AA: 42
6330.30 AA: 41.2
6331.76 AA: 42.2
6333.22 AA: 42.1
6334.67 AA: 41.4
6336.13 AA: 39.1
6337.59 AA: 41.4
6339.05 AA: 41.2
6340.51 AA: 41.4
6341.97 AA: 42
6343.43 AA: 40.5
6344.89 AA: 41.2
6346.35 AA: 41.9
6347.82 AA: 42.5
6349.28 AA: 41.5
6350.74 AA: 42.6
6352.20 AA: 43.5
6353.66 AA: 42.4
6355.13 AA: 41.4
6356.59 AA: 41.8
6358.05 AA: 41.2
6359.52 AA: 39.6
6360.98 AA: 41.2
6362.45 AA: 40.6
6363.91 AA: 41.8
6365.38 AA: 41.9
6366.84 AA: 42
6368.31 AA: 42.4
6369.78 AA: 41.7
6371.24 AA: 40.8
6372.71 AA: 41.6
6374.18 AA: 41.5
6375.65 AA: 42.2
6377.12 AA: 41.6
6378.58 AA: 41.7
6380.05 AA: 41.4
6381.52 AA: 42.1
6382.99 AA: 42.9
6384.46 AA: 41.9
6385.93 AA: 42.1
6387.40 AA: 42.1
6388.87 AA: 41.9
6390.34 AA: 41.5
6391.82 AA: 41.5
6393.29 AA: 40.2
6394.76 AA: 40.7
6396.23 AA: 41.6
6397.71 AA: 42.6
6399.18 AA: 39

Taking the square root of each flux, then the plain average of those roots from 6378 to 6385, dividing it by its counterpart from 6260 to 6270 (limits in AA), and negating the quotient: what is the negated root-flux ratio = -0.999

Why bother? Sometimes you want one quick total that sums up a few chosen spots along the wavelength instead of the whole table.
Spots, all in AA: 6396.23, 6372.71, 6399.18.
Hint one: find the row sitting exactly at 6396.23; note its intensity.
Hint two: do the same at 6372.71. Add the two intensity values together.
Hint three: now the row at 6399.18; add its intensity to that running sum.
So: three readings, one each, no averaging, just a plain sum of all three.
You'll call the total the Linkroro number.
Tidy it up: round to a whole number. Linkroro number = 122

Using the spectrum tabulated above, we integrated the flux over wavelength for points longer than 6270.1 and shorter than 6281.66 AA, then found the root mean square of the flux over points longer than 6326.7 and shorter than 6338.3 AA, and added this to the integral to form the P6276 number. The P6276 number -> 530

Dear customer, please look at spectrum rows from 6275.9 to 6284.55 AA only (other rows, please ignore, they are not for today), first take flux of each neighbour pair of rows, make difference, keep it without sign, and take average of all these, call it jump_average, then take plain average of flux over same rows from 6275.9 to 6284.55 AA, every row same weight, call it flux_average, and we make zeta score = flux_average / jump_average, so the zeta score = 34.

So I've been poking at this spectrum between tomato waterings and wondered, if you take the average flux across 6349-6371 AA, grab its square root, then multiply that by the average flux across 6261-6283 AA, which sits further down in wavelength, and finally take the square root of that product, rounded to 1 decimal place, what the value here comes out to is 16.5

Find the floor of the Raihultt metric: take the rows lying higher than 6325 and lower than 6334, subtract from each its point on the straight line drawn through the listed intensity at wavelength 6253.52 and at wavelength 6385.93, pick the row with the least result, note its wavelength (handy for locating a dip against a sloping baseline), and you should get 6330.30 AA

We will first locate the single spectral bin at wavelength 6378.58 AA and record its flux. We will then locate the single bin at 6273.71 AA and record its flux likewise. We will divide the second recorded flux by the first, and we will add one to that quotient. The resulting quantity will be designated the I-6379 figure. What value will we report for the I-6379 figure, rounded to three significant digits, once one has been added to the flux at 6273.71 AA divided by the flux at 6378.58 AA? 2.02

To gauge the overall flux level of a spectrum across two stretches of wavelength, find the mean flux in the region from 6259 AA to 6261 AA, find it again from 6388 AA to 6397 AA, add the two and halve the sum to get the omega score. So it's 41.5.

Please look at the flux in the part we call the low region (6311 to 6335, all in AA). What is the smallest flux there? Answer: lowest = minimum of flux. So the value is 38.5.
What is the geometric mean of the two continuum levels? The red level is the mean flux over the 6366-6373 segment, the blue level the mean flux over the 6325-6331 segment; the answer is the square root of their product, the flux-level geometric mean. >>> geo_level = 41.8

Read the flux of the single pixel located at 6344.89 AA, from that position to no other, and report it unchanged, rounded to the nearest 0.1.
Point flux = 41.2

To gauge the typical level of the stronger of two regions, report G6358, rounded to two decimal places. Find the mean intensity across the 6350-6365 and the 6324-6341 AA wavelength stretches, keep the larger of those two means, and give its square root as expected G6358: 6.45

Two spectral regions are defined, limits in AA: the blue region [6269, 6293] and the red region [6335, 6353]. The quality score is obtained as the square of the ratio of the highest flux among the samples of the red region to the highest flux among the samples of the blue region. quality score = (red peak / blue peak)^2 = 1.00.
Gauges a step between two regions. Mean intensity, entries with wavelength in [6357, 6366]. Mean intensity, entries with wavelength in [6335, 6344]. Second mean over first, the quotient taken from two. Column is 1.00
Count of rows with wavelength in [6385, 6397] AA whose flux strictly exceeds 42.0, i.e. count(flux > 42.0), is 2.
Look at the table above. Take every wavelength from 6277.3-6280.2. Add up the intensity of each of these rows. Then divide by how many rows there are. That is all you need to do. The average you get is 42.6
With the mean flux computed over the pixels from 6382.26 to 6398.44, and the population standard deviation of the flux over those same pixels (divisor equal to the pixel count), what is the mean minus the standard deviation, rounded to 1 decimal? 41.0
